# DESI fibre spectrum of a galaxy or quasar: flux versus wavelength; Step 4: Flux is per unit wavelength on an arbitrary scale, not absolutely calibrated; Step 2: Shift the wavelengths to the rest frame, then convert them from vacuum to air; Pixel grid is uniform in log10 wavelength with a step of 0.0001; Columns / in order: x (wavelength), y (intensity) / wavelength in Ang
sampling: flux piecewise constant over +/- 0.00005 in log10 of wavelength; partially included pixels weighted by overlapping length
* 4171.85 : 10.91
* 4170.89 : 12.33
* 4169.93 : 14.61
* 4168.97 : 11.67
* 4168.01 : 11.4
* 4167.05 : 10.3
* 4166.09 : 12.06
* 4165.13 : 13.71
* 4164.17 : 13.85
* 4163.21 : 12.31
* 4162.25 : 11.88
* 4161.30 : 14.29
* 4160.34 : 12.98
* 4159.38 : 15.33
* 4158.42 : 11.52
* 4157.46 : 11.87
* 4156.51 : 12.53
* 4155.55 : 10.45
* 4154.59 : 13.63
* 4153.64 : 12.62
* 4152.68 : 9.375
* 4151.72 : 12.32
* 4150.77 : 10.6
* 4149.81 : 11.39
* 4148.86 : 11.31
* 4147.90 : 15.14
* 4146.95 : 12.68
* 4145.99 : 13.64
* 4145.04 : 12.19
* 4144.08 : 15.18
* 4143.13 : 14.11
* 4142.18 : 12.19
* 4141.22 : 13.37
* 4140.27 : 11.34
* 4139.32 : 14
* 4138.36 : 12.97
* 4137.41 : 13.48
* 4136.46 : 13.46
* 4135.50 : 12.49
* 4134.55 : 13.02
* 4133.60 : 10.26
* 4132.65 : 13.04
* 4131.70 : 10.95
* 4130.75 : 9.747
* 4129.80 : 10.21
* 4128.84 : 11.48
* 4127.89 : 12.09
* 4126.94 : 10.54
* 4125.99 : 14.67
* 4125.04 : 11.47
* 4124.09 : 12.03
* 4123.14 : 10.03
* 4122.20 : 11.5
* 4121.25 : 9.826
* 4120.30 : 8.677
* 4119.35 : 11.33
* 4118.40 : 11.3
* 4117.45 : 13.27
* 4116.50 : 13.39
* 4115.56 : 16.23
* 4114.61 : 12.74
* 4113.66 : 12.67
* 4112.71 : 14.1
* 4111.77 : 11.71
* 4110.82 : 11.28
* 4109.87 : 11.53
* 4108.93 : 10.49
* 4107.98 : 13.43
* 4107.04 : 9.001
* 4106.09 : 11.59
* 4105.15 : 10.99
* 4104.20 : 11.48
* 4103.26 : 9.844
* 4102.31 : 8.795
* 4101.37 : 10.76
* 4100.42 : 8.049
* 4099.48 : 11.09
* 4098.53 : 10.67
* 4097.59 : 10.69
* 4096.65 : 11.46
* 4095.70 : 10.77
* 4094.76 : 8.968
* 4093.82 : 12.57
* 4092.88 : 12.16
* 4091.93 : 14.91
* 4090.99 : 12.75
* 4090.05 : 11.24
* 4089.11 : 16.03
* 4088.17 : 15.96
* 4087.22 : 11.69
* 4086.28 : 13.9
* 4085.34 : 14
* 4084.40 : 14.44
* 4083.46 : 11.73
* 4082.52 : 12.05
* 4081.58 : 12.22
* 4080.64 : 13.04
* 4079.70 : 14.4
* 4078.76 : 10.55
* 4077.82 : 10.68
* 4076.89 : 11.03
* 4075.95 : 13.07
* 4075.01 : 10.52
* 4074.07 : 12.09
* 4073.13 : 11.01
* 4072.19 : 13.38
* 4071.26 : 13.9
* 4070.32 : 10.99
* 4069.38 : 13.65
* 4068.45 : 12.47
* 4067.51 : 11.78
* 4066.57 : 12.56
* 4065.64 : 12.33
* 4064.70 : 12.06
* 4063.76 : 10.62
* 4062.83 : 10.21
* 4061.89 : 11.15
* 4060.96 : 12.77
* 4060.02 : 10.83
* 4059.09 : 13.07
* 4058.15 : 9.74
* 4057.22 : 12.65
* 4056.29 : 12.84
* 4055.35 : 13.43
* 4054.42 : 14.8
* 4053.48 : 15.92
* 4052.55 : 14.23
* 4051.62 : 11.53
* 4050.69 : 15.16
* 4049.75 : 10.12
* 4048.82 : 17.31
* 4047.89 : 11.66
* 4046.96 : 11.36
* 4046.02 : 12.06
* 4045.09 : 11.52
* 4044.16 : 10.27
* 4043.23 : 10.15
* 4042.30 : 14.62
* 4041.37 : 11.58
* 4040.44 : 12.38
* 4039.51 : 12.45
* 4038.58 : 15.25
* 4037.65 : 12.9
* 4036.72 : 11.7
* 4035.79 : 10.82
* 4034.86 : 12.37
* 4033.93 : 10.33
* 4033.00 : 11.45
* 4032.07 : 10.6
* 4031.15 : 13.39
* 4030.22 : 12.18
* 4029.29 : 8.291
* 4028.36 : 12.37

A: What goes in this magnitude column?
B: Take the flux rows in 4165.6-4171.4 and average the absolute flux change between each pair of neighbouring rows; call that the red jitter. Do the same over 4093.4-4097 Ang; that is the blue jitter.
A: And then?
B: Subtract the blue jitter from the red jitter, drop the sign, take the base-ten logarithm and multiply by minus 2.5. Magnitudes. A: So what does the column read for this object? 1.1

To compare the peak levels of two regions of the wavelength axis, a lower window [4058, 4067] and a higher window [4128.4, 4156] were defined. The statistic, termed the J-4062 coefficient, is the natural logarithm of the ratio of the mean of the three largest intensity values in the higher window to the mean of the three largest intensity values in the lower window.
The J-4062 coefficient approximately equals 0.15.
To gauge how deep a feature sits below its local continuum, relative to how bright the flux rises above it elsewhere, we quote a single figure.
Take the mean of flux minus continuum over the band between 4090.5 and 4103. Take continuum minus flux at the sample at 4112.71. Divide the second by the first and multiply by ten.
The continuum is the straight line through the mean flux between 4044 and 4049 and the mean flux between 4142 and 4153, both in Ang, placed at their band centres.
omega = 12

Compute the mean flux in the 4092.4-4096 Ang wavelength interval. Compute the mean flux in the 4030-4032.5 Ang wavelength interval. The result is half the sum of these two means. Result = 11.6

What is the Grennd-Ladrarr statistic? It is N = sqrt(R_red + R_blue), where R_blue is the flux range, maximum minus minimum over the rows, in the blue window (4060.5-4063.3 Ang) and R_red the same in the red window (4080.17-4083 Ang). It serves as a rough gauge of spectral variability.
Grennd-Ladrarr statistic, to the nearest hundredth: 1.88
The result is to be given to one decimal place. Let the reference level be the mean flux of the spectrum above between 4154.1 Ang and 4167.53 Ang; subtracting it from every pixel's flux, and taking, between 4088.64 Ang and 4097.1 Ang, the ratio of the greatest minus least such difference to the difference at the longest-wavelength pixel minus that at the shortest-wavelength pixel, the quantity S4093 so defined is -1.5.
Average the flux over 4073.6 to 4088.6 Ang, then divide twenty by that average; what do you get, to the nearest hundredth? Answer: 1.59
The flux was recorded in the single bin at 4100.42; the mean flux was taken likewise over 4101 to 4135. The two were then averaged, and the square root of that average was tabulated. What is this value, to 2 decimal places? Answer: 3.13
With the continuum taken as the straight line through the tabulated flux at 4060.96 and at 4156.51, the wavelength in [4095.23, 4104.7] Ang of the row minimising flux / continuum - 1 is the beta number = 4100.42 Ang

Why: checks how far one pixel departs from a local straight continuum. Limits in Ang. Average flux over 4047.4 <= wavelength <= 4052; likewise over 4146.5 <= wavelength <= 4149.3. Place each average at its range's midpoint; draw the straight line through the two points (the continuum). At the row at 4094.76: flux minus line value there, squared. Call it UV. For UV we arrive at 17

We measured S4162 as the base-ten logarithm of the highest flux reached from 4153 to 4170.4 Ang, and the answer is 1.19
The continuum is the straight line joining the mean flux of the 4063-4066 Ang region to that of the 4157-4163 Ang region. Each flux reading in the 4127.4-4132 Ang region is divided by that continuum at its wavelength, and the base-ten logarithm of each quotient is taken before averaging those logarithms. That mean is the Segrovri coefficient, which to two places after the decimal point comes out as -0.06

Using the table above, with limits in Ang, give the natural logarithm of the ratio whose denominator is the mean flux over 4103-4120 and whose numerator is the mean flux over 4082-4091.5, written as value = 0.11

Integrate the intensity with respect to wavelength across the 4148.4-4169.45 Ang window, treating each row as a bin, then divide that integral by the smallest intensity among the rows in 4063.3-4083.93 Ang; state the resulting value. 24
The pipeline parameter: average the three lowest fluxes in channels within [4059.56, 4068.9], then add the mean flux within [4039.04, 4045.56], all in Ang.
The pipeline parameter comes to 22.4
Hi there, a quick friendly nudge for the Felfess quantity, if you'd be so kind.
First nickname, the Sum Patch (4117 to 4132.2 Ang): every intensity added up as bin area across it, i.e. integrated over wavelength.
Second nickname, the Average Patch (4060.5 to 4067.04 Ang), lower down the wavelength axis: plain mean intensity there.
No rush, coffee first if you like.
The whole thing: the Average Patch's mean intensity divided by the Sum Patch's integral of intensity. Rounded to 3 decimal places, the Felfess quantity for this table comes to 0.069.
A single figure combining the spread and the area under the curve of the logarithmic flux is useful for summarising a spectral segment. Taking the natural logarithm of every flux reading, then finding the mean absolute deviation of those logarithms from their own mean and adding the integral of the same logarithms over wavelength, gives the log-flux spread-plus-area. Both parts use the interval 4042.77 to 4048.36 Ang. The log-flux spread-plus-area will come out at 13.5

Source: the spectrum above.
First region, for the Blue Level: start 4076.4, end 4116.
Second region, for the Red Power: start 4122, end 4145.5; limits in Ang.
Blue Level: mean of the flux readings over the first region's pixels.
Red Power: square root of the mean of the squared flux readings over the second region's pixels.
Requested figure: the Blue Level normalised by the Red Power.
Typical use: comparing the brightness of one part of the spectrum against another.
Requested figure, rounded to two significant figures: 0.97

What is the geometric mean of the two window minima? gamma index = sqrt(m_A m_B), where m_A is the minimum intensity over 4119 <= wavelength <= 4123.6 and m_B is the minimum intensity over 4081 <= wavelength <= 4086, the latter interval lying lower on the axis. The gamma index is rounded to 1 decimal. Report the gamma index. 10.1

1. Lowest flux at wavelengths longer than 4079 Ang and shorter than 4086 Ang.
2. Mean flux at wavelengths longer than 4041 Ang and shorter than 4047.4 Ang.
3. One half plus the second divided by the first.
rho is 1.49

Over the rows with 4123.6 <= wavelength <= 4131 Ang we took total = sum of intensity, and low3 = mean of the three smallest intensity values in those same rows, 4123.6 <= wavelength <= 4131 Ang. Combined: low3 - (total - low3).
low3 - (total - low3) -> -72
